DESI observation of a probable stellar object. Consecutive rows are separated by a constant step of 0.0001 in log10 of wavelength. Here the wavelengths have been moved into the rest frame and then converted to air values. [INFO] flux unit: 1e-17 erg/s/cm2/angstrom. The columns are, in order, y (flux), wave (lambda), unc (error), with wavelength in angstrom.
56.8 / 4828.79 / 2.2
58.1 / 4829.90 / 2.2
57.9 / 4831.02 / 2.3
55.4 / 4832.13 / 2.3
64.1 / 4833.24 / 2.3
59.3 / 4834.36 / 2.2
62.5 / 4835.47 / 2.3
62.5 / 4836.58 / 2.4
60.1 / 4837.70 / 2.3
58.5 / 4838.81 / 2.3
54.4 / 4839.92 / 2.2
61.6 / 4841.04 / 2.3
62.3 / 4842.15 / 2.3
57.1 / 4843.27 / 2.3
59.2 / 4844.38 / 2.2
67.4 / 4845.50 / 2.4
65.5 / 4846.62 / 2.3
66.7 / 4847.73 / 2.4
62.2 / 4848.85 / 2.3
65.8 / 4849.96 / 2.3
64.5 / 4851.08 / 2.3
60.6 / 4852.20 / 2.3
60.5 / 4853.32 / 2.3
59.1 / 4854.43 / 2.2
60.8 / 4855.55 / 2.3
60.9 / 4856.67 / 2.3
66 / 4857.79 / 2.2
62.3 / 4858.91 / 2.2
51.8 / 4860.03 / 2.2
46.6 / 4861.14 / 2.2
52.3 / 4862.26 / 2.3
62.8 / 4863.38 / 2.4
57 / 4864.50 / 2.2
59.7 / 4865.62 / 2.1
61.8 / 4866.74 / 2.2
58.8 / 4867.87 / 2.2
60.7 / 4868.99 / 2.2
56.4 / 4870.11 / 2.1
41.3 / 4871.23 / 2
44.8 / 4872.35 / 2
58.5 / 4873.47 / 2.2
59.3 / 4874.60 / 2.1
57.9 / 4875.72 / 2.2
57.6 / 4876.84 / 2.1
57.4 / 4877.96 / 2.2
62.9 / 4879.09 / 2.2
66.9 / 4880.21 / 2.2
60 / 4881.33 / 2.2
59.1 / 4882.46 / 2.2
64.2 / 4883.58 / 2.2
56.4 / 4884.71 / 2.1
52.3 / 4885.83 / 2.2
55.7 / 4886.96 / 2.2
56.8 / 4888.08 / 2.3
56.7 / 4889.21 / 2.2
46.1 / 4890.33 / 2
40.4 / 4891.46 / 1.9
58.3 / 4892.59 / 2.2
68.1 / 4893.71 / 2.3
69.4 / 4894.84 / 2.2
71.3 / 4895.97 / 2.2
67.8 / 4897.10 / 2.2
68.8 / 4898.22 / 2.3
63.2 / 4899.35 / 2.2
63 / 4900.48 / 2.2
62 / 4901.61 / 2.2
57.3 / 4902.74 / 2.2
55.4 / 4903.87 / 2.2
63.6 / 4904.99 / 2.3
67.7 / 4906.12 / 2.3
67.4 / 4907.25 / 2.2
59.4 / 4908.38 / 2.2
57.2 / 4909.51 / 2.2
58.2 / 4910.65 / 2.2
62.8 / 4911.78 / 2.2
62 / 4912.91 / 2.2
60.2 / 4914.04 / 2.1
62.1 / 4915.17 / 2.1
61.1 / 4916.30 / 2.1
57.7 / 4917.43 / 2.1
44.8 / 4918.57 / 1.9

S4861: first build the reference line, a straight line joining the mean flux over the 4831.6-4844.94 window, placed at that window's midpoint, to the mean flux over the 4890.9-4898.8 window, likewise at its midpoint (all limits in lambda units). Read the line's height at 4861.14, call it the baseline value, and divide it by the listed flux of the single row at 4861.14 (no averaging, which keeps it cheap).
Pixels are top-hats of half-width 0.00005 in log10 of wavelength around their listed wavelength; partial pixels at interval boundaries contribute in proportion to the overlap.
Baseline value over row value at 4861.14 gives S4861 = 1.31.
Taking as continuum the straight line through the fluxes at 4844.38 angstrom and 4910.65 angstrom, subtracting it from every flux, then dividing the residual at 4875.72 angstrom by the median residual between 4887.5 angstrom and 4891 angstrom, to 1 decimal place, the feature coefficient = 0.5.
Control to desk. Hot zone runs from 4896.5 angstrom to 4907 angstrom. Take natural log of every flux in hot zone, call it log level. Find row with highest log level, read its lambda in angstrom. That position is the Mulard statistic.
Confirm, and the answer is 4898.22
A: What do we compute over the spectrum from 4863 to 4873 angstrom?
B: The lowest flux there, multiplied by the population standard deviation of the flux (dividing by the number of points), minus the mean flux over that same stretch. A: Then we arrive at 241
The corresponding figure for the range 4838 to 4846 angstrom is 151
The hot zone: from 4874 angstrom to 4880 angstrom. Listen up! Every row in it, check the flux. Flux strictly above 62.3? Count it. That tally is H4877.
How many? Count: 1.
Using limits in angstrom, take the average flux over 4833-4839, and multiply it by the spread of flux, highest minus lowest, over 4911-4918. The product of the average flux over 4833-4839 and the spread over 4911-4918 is 312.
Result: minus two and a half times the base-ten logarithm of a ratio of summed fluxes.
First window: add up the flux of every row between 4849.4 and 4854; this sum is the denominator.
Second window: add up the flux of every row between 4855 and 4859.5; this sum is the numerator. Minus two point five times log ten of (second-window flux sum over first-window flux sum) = 0.01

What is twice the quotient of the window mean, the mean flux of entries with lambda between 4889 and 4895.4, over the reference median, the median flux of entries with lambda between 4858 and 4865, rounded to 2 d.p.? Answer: 2.07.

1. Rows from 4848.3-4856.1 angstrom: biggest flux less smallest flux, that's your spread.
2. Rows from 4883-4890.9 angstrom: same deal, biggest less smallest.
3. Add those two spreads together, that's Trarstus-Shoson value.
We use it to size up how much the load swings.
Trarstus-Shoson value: 25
